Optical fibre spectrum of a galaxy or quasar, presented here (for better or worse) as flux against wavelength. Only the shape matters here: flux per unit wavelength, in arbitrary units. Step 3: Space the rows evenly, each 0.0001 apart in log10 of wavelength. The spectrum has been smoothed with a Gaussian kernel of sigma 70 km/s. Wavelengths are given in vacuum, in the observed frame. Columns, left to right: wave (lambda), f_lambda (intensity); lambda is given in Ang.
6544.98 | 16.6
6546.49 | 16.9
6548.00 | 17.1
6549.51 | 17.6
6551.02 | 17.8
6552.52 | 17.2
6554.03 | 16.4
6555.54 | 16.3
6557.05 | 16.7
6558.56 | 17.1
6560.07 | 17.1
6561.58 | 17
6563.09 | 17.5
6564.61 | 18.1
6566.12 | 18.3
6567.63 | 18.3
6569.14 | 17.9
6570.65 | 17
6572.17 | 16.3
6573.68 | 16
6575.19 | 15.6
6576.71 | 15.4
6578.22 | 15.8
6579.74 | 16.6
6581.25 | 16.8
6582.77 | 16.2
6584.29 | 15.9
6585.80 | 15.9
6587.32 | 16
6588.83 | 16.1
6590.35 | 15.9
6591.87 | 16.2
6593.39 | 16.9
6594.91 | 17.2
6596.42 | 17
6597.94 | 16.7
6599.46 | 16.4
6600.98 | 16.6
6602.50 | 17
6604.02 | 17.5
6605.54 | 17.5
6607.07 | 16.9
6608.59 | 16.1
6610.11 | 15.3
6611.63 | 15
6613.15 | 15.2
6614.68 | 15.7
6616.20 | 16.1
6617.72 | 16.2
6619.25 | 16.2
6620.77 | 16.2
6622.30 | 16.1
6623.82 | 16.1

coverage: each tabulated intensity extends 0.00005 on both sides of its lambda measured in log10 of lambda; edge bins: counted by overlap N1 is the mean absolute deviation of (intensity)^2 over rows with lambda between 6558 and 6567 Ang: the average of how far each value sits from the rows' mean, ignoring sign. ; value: 16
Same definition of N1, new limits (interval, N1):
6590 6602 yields 11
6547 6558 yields 16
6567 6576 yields 30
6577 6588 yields 10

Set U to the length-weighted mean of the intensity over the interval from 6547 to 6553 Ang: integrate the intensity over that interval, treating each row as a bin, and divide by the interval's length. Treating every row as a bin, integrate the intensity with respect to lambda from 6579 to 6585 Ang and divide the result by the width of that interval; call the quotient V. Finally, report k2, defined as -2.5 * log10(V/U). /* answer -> 0.07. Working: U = 17.4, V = 16.4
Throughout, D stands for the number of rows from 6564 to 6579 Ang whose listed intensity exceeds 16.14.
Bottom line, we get 6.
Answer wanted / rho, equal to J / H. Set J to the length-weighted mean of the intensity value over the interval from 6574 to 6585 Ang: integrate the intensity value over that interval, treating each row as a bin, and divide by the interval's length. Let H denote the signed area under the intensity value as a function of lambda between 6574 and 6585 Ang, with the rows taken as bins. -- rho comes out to 0.09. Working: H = 176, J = 16.0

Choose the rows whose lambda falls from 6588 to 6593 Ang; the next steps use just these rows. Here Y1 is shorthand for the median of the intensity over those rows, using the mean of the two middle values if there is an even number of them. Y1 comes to 16.1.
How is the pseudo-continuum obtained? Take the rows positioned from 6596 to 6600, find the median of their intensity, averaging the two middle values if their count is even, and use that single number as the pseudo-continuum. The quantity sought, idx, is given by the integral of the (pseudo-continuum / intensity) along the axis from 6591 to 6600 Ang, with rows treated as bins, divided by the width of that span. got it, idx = 1.00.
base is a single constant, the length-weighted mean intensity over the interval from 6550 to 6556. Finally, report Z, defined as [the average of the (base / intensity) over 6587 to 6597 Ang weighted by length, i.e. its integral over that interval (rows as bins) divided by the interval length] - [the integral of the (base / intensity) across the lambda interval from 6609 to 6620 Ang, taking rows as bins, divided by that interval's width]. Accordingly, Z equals -0.05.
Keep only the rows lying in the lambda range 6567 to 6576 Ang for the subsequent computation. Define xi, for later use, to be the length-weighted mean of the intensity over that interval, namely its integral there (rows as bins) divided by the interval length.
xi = 16.8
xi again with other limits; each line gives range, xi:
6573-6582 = 16.0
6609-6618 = 15.6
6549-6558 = 17.0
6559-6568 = 17.7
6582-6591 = 16.0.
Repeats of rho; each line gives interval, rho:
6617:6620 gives 0.33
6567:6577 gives 0.10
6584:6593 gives 0.11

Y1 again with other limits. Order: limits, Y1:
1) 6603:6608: 17.5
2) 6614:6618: 16.1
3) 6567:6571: 17.9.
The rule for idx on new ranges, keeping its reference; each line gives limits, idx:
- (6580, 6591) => 1.04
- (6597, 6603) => 1.00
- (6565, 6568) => 0.91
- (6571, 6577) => 1.05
